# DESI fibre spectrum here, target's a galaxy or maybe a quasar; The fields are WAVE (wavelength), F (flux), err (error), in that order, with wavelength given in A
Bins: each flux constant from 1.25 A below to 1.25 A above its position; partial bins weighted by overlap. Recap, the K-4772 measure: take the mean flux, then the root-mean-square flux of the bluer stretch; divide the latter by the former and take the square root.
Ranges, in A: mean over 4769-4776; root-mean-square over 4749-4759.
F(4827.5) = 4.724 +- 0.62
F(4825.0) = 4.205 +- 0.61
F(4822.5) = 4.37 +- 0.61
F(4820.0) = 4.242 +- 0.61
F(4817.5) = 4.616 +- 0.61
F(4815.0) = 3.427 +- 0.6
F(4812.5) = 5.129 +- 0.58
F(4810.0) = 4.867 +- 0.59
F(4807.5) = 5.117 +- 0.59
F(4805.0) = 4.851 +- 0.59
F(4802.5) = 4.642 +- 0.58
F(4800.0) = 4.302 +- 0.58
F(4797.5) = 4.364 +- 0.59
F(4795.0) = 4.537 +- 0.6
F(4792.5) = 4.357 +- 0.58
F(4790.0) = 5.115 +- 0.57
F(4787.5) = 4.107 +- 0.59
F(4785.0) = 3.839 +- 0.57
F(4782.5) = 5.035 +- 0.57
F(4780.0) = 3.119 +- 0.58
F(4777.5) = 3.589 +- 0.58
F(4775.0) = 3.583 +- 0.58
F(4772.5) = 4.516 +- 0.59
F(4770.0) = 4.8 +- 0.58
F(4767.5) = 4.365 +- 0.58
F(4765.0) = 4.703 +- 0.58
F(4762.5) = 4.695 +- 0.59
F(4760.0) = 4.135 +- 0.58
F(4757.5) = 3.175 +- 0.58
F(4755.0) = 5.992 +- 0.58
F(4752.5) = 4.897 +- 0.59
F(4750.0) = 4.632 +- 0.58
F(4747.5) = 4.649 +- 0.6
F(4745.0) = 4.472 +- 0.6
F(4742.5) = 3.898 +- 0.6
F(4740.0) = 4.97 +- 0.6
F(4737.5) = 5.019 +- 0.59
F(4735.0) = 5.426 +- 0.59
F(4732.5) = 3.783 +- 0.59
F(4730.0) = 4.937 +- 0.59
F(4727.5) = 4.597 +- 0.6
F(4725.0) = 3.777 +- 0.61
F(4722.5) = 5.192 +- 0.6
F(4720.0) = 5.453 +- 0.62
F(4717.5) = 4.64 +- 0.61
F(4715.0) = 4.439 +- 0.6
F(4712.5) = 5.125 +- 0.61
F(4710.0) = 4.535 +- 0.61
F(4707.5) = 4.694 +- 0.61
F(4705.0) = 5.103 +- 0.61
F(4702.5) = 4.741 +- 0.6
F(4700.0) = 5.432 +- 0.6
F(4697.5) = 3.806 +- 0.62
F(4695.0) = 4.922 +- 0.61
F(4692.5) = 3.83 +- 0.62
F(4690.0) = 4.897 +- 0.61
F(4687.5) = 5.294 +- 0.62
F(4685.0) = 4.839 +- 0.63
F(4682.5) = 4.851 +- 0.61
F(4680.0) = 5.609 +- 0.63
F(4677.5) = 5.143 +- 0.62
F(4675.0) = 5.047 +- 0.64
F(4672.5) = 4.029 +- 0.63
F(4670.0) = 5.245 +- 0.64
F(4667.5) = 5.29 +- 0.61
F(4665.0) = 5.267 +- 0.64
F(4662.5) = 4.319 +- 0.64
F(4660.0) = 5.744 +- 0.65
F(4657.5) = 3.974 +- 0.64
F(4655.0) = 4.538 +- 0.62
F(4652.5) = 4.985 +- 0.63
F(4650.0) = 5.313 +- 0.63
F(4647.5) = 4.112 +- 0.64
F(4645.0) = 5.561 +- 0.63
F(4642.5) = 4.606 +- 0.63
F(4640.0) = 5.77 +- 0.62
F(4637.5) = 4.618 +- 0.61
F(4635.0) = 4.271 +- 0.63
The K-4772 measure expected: 1.05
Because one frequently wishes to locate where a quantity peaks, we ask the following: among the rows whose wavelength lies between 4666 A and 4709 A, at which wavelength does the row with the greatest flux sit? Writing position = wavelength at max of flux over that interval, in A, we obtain 4680.0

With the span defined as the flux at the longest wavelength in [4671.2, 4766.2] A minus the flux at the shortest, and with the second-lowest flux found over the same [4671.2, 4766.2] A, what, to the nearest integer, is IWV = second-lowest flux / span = 6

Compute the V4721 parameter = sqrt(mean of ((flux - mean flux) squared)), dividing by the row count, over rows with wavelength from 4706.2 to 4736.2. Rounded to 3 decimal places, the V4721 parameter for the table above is 0.530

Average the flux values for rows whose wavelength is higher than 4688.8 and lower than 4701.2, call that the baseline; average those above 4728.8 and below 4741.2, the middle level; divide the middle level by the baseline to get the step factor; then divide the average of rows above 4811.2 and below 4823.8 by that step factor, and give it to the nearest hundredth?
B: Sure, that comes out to 4.13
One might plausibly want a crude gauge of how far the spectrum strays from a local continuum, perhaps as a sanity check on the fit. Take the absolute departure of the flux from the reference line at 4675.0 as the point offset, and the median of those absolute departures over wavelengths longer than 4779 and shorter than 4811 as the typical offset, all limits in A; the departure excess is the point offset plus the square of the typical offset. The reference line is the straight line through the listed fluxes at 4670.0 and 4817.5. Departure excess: 0.31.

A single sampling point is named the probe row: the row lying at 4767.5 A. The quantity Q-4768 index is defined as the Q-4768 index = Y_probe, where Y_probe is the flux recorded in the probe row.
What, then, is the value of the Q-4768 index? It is 4.365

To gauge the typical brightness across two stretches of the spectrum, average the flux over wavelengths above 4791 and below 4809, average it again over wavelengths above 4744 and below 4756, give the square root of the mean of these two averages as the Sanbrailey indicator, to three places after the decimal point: 2.182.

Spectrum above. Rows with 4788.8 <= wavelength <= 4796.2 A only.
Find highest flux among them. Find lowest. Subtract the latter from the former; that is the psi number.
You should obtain 0.76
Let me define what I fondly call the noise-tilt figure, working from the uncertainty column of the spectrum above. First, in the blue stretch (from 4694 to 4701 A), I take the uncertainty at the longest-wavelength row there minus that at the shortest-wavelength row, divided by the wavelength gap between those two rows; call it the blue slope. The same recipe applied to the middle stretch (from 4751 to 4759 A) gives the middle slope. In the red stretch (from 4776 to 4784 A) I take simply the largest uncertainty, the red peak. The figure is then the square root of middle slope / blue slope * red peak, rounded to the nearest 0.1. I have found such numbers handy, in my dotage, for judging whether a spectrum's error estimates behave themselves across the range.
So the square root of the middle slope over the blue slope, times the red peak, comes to 0.8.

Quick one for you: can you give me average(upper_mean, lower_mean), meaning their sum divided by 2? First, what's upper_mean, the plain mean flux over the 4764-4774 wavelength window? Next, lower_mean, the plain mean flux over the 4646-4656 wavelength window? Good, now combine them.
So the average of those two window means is 4.67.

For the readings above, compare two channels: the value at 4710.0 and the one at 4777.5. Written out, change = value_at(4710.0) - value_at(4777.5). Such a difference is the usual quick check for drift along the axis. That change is 0.95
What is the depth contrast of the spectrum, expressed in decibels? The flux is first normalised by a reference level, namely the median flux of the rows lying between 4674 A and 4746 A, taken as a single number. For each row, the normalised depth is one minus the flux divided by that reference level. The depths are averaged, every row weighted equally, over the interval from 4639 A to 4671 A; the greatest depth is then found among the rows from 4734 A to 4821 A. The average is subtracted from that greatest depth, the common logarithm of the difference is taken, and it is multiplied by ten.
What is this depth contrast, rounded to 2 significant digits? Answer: -4.2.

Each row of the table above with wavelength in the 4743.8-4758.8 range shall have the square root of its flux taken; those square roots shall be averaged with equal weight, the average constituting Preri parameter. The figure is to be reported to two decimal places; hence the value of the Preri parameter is 2.14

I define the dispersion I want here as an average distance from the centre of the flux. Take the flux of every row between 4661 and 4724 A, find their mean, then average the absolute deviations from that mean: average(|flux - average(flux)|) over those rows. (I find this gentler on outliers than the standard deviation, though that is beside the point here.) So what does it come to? 0.39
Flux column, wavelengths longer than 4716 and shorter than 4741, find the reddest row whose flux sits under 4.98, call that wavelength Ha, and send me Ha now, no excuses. 4740.0 A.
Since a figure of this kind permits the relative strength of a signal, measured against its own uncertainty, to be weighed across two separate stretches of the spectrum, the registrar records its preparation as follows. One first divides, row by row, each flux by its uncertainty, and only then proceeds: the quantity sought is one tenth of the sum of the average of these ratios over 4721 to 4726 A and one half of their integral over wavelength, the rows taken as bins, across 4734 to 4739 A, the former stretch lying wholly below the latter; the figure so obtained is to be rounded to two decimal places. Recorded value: 2.96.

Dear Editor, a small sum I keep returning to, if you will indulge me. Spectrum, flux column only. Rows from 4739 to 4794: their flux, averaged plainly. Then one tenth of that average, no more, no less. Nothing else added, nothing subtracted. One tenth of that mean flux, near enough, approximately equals 0.439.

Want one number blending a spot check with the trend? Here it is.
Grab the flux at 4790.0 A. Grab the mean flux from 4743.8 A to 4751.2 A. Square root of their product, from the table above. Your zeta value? 4.8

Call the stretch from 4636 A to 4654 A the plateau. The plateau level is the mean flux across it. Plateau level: 5.0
